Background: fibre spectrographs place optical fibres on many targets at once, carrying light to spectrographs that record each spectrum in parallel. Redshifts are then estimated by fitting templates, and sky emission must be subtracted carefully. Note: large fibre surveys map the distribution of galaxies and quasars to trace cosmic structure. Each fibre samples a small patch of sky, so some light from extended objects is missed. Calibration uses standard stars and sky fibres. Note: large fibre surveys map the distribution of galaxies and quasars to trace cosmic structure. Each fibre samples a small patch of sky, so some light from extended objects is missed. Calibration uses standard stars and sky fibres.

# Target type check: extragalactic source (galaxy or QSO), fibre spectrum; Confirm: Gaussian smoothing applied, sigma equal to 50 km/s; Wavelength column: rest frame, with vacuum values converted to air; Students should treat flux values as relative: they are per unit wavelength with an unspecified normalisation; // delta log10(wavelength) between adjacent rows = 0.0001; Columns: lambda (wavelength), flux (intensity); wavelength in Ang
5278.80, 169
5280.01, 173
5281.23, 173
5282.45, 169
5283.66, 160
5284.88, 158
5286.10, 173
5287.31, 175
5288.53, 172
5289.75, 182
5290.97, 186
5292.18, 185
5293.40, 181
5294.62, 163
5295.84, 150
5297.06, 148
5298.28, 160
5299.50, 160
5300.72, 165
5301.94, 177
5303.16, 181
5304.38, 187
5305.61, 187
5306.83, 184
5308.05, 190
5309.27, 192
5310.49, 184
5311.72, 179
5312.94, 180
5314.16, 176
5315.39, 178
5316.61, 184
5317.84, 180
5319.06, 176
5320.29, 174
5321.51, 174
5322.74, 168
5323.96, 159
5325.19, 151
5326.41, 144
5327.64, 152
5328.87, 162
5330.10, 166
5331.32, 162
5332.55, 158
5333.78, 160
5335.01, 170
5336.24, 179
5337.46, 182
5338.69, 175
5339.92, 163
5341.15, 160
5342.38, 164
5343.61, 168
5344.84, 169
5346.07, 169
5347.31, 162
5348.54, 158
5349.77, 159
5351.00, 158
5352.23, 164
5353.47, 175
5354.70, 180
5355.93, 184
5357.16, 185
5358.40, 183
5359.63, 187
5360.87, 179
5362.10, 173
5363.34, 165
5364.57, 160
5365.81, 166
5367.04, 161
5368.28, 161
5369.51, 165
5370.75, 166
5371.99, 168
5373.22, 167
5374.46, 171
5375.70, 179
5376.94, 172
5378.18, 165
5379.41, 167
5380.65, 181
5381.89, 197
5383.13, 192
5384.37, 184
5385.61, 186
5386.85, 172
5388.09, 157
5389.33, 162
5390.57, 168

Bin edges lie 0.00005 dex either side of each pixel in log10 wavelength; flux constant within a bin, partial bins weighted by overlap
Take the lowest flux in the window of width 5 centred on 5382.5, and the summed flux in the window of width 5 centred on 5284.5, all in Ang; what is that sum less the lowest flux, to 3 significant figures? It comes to 479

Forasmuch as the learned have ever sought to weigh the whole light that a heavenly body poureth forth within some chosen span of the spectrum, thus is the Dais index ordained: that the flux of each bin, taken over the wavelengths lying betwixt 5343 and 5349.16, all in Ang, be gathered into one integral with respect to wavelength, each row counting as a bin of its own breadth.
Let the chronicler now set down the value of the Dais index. 1017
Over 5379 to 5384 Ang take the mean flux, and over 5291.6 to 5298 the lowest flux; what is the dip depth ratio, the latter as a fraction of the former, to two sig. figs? 0.80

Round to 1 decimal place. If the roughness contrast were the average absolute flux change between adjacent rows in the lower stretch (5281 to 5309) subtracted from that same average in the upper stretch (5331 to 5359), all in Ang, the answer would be -1.5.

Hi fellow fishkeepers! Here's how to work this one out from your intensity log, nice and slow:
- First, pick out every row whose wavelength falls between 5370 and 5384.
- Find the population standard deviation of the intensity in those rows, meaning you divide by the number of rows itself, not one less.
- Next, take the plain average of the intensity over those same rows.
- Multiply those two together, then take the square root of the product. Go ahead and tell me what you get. 42.8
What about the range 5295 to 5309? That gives 50.5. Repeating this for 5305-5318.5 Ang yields 29.7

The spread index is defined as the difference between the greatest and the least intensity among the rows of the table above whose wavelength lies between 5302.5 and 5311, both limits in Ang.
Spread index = 11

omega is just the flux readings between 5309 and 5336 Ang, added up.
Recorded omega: 3729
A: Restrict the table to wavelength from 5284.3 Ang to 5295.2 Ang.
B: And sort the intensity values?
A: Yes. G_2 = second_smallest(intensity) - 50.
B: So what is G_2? 113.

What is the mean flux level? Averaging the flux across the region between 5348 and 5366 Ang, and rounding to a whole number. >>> 172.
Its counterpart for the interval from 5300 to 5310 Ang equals 183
